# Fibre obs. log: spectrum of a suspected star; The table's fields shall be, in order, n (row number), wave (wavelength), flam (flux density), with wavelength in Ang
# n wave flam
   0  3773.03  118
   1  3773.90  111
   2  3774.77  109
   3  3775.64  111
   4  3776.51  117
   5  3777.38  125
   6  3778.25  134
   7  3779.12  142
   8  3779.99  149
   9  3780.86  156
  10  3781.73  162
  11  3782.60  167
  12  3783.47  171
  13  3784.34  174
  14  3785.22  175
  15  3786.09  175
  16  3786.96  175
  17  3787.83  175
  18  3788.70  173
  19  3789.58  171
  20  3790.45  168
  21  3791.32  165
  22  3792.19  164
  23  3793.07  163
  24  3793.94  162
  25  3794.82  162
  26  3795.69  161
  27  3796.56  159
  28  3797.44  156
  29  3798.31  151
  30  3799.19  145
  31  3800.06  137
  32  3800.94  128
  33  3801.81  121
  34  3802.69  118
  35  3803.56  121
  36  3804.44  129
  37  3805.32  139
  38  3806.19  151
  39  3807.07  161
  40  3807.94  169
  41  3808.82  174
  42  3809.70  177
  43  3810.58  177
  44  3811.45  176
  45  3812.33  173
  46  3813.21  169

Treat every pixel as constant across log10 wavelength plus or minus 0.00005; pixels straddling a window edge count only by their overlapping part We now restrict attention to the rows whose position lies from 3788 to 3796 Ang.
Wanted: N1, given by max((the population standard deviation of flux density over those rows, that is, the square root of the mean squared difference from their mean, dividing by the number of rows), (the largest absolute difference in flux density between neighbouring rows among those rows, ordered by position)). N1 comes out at 4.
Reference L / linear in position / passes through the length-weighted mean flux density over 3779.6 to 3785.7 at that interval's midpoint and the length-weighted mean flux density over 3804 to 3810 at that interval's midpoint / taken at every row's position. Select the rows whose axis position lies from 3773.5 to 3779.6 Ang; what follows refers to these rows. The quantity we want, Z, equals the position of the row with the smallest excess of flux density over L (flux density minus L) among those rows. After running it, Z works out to 3774.77 Ang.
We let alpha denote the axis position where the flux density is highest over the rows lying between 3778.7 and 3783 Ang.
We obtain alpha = 3782.60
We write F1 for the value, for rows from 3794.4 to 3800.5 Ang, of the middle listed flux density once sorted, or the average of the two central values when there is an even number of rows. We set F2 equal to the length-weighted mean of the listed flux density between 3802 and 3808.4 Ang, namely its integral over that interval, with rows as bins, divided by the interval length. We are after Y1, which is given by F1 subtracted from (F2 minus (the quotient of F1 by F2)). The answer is -17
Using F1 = 156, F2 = 140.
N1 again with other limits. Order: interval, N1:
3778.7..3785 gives 11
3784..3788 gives 1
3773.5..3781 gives 17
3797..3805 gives 13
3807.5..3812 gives 5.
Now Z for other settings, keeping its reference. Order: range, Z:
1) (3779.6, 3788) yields 3779.99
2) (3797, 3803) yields 3802.69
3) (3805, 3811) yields 3805.32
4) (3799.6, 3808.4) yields 3802.69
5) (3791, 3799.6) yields 3799.19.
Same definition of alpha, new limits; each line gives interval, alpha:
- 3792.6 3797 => 3793.07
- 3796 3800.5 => 3796.56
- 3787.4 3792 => 3787.83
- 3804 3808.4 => 3807.94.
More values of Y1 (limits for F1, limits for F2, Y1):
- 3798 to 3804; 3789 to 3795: 36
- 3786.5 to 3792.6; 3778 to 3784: -17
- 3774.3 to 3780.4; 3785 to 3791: 47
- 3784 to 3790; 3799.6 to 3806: -48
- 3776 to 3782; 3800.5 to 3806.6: -14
